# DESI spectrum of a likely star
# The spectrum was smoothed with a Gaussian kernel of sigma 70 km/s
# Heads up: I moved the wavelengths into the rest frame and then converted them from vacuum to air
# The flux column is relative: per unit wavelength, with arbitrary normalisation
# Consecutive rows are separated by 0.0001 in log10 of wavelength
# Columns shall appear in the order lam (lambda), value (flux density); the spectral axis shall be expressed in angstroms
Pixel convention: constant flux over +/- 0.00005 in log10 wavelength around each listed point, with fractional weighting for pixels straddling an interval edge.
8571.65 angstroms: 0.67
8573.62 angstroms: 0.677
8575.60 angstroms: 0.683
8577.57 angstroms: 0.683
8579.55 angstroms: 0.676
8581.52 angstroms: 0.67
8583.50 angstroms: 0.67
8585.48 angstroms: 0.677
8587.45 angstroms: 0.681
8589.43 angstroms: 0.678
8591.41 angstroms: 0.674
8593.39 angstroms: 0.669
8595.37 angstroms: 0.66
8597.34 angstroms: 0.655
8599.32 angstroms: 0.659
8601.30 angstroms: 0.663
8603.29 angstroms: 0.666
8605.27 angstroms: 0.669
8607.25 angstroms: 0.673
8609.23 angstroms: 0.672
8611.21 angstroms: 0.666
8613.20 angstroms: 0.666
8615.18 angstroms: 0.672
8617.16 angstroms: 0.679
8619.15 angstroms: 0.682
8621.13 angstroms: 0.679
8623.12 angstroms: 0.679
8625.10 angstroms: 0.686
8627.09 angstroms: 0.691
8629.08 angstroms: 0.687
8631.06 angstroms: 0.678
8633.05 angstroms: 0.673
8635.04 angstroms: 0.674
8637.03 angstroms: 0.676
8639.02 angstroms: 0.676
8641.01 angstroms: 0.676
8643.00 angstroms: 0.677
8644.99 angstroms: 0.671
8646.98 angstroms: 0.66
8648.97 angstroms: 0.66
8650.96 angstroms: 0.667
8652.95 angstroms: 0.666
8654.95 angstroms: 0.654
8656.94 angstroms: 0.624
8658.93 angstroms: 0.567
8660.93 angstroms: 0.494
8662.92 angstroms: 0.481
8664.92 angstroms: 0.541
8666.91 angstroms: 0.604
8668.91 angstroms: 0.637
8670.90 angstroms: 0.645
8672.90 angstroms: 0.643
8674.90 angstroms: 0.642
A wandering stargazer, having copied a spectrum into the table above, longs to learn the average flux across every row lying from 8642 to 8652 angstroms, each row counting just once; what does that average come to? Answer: 0.667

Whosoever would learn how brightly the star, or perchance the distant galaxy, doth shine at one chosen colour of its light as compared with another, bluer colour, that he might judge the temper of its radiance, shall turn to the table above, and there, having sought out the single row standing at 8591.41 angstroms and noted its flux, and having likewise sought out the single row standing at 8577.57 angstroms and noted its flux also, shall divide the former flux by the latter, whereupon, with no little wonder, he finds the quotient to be 0.99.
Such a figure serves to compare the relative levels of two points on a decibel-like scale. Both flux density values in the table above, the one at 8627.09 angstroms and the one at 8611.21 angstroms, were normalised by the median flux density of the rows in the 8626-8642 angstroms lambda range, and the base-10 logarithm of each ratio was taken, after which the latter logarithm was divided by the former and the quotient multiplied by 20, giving -14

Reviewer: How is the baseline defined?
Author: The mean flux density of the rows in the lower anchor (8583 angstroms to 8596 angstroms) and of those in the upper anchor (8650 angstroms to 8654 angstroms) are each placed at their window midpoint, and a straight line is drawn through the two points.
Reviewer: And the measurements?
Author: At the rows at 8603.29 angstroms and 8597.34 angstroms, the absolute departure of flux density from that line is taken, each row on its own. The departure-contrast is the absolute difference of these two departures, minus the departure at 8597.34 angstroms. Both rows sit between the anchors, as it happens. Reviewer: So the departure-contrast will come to -0.005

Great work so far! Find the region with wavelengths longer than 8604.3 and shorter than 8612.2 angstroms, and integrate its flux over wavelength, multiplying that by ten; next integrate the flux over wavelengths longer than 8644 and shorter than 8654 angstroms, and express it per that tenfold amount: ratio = 0.125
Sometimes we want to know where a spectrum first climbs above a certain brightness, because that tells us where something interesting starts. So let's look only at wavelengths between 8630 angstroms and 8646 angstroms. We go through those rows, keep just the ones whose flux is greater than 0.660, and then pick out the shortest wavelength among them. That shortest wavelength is 8631.06 angstroms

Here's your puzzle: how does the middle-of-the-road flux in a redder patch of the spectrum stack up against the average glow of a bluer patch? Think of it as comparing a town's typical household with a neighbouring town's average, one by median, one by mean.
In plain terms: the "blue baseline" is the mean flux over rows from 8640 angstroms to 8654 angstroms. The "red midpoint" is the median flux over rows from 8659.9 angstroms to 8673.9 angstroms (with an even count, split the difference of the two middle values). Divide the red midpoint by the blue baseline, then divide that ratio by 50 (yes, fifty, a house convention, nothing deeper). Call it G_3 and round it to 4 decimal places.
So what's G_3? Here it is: 0.0181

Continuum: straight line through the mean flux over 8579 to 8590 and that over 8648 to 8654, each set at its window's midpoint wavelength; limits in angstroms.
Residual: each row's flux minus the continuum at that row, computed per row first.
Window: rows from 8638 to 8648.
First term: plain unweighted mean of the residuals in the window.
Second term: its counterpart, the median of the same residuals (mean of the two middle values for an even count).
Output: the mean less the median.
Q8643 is -0.0033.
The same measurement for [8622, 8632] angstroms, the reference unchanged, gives -0.0015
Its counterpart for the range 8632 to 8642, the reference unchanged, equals -0.0010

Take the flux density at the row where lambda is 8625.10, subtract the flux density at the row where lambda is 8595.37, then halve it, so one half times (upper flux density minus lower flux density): 0.013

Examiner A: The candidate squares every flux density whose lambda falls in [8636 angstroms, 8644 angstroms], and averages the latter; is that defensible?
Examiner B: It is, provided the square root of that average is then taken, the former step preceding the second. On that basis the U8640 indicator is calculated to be 0.676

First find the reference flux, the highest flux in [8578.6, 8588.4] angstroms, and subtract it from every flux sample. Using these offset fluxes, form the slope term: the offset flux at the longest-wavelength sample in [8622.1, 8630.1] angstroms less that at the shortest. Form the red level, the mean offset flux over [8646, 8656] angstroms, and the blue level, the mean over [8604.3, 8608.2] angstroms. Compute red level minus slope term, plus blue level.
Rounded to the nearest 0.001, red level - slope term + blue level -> -0.038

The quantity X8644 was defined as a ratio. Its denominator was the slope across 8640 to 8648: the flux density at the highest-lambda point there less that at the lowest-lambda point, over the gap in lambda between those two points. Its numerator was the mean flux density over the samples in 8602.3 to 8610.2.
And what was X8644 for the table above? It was -250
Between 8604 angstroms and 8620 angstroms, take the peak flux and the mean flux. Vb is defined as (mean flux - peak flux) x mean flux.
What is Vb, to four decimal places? -0.0065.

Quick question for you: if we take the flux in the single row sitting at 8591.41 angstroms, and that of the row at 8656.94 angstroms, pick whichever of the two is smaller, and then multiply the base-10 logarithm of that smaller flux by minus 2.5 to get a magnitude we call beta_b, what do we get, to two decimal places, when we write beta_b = 0.51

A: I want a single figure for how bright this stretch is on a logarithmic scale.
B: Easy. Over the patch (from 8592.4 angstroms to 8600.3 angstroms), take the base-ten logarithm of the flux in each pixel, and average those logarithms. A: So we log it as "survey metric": -0.180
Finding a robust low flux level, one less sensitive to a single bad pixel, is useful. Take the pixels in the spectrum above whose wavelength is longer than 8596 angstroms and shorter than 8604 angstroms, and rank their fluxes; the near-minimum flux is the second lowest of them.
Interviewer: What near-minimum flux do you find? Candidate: 0.659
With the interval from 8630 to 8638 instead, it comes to 0.674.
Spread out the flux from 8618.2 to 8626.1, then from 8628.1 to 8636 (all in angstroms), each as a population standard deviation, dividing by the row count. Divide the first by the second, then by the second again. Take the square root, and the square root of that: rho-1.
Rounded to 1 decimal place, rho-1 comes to 3.1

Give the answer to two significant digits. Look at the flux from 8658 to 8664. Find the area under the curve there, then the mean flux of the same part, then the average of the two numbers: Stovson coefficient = 1.8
